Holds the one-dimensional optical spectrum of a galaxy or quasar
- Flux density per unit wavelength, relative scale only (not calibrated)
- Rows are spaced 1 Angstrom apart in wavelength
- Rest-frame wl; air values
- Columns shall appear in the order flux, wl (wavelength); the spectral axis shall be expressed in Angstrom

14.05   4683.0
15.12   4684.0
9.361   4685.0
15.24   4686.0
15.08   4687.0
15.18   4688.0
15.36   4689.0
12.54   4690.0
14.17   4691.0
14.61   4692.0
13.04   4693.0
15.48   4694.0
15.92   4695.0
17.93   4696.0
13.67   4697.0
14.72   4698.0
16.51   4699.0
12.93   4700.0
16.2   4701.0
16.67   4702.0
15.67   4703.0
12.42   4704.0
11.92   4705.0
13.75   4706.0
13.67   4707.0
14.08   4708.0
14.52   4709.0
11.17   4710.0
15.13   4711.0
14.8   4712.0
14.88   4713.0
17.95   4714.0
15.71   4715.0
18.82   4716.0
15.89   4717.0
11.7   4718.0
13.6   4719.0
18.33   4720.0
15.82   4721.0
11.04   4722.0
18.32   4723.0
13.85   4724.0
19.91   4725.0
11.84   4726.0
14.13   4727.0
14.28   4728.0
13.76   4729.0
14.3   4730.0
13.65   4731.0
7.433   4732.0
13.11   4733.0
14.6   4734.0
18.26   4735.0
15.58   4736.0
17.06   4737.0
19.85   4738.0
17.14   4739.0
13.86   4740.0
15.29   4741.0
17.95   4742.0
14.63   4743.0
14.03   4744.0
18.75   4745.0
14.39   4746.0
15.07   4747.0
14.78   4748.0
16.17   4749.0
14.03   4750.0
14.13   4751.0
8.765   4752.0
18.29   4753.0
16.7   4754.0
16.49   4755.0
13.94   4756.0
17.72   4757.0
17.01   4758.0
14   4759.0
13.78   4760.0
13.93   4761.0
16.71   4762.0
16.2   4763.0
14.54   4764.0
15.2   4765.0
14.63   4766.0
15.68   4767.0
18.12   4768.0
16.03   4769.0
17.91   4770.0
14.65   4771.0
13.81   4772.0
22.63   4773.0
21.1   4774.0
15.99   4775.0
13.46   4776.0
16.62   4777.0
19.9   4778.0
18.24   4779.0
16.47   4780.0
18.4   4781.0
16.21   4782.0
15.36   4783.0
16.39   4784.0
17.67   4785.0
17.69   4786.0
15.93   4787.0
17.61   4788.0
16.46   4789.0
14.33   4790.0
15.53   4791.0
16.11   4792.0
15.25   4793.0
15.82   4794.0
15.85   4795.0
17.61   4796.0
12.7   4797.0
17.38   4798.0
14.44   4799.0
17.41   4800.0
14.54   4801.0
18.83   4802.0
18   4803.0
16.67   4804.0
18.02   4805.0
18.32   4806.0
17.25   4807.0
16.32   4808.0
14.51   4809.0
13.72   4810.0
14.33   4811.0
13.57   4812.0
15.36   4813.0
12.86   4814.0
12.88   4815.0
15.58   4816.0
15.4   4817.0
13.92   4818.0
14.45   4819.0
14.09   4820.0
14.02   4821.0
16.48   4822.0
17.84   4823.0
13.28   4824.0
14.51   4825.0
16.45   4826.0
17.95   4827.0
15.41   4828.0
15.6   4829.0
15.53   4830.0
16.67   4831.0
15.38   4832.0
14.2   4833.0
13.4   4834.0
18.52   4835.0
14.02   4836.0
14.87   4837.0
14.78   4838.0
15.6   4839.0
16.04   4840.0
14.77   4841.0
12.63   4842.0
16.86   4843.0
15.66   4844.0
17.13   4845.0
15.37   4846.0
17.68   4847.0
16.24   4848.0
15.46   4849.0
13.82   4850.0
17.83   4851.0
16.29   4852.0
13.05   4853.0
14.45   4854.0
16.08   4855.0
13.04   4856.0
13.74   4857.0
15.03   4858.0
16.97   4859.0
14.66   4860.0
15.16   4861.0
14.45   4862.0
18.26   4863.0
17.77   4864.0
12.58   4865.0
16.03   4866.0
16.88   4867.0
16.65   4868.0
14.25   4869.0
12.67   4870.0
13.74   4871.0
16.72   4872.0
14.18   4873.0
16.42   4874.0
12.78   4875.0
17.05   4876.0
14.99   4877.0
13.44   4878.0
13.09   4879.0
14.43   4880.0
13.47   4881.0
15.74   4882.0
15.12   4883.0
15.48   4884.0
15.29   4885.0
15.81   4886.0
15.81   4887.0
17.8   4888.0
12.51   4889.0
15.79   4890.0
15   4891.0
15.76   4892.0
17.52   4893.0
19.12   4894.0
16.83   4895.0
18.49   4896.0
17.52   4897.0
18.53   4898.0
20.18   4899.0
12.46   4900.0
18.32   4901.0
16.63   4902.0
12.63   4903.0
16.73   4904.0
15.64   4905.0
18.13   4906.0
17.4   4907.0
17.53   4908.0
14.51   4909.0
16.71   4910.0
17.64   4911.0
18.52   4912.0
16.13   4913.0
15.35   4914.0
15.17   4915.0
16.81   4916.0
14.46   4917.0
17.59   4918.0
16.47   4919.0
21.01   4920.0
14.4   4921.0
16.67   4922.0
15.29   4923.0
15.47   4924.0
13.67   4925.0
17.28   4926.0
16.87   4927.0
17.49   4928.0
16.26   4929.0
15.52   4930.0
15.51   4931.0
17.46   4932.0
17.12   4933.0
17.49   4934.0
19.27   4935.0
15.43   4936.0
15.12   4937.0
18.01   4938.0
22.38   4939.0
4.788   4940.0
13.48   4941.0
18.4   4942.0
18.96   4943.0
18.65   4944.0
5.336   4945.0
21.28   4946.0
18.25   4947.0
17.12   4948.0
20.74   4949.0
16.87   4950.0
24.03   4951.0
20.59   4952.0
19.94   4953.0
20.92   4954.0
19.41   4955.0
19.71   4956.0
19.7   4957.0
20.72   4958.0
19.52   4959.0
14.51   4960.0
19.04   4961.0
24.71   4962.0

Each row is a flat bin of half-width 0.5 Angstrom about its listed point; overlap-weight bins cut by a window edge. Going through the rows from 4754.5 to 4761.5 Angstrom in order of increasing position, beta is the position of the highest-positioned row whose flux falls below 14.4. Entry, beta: 4761.0 Angstrom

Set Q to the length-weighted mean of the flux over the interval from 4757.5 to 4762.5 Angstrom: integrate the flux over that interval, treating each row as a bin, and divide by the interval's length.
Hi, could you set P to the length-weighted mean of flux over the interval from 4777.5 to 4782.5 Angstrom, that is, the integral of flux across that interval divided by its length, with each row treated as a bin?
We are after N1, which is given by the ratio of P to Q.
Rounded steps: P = 17.8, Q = 15.1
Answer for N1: 1.18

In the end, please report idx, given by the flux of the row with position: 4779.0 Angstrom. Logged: 18.24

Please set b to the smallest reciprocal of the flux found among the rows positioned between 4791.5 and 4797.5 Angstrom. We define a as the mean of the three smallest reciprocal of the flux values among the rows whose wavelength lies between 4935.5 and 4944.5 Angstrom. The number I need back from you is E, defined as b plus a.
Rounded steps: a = 0.050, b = 0.057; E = 0.107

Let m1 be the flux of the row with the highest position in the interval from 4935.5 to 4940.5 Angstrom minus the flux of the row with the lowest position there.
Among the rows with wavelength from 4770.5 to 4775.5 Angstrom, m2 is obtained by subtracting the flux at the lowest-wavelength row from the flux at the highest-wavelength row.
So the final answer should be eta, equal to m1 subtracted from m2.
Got 12.0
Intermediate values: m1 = -10.6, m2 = 1.3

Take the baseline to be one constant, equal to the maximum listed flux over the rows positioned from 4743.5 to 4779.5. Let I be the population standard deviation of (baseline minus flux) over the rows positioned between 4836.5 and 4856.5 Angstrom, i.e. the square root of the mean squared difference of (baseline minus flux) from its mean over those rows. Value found 1.45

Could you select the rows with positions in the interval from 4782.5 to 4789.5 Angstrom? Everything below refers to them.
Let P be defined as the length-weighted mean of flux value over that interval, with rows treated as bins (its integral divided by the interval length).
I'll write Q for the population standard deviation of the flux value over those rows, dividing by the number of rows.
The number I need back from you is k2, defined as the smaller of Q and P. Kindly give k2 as 0.9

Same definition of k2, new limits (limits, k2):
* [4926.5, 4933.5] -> 0.8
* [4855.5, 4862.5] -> 1.1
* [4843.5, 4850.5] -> 1.2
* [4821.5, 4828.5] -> 1.6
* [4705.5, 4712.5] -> 1.2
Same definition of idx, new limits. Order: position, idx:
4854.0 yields 14.45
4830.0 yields 15.53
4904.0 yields 16.73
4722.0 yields 11.04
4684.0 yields 15.12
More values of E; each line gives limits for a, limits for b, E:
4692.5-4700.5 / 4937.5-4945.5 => 0.104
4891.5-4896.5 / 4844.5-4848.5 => 0.111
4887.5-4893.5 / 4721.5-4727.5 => 0.109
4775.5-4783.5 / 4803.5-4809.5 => 0.108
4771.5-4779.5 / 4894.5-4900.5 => 0.097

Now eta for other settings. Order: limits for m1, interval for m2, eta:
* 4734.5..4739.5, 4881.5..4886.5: 1.2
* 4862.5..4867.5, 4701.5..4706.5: -1.5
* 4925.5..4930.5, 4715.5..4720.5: 1.3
